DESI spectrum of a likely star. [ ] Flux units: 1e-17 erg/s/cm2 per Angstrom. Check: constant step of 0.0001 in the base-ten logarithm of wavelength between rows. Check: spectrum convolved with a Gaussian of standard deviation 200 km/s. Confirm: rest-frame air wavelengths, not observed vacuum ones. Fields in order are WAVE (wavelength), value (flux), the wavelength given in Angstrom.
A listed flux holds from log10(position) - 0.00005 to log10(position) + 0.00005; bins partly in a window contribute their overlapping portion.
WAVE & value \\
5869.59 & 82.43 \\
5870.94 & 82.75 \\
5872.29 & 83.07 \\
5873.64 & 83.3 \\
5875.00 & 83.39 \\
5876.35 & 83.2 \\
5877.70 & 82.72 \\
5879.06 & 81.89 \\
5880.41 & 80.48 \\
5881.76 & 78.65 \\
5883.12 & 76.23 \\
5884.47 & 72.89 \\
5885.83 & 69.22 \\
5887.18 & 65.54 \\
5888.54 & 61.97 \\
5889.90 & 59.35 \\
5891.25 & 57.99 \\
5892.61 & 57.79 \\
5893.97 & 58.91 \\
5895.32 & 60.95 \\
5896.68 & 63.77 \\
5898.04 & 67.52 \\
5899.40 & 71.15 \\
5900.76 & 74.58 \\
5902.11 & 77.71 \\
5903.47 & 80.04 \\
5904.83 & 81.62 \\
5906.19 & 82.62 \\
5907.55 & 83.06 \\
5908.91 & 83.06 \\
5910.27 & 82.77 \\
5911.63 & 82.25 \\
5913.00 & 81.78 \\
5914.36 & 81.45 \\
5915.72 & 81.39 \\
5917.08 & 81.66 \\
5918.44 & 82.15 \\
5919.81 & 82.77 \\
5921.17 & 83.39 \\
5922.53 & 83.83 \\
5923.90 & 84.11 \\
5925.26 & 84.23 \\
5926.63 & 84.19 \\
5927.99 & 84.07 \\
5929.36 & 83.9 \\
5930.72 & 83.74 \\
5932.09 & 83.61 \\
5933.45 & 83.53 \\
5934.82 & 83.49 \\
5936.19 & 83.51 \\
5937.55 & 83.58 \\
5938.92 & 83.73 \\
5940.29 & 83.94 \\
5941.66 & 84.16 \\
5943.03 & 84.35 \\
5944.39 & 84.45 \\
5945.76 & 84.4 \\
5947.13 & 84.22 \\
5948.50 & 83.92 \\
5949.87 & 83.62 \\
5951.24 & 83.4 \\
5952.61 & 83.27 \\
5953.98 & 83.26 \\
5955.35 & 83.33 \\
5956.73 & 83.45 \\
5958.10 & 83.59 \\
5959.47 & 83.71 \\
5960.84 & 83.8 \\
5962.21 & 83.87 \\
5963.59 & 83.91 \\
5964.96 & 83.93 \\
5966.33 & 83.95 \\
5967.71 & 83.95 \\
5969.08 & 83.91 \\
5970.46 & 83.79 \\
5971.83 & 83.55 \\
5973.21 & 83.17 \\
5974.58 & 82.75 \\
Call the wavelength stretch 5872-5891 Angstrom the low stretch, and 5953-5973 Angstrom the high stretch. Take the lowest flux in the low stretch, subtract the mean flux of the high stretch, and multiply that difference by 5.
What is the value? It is -122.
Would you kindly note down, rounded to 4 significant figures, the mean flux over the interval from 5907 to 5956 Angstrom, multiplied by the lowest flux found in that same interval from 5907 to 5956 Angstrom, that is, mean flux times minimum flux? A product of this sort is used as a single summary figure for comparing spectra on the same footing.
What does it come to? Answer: 6786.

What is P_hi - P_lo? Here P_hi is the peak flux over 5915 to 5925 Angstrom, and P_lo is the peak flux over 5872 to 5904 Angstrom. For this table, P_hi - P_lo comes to 0.72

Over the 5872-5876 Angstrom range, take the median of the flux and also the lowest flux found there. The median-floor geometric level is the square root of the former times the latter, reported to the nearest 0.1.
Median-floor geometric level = 83.2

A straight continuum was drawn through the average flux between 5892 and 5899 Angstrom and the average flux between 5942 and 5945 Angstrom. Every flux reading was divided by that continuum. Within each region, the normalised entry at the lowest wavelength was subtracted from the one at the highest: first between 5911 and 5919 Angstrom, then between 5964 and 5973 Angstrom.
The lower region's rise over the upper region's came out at 1.6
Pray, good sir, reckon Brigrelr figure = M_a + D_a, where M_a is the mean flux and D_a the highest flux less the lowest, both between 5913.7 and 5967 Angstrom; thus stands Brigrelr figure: 86.6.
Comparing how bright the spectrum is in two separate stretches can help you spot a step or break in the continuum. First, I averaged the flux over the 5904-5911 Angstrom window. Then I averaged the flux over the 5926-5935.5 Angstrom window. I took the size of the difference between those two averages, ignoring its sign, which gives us 1.2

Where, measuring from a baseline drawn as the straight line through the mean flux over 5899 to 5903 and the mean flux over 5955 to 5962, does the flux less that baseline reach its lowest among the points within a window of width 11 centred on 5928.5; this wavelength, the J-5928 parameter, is 5933.45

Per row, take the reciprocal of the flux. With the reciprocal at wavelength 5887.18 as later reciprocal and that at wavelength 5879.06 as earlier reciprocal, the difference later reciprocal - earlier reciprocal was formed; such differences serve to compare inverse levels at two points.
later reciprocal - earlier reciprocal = 0.003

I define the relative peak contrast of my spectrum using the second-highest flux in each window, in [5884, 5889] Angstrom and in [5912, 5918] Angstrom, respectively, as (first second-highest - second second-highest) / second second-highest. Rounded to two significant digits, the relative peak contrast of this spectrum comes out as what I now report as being -0.15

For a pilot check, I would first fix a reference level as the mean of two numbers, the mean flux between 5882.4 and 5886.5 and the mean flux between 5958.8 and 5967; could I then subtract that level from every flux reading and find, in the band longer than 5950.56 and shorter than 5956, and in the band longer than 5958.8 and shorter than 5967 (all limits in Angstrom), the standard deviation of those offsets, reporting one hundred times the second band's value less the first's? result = 3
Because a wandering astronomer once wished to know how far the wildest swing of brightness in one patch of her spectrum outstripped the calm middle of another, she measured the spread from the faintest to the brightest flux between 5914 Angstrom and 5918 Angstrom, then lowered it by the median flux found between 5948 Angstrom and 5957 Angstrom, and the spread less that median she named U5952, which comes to -83.1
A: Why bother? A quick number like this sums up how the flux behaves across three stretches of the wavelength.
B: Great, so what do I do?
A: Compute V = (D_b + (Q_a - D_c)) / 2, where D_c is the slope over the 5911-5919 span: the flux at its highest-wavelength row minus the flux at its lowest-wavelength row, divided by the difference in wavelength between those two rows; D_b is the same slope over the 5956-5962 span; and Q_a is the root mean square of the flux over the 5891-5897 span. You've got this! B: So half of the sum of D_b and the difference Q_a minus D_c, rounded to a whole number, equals 30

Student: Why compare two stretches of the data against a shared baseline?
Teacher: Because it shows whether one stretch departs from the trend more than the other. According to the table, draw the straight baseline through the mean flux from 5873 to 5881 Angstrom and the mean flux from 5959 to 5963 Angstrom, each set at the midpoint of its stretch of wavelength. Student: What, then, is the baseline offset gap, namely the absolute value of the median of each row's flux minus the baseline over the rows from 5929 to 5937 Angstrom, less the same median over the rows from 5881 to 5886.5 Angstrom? 8.3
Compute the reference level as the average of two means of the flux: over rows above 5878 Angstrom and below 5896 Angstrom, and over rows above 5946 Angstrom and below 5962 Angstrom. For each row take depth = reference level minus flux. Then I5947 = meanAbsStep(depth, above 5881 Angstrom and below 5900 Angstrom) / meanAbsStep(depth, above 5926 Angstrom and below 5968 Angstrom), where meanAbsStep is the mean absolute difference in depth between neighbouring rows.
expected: 22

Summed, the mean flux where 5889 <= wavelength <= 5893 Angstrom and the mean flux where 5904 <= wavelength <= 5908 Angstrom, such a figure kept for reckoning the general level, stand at 141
